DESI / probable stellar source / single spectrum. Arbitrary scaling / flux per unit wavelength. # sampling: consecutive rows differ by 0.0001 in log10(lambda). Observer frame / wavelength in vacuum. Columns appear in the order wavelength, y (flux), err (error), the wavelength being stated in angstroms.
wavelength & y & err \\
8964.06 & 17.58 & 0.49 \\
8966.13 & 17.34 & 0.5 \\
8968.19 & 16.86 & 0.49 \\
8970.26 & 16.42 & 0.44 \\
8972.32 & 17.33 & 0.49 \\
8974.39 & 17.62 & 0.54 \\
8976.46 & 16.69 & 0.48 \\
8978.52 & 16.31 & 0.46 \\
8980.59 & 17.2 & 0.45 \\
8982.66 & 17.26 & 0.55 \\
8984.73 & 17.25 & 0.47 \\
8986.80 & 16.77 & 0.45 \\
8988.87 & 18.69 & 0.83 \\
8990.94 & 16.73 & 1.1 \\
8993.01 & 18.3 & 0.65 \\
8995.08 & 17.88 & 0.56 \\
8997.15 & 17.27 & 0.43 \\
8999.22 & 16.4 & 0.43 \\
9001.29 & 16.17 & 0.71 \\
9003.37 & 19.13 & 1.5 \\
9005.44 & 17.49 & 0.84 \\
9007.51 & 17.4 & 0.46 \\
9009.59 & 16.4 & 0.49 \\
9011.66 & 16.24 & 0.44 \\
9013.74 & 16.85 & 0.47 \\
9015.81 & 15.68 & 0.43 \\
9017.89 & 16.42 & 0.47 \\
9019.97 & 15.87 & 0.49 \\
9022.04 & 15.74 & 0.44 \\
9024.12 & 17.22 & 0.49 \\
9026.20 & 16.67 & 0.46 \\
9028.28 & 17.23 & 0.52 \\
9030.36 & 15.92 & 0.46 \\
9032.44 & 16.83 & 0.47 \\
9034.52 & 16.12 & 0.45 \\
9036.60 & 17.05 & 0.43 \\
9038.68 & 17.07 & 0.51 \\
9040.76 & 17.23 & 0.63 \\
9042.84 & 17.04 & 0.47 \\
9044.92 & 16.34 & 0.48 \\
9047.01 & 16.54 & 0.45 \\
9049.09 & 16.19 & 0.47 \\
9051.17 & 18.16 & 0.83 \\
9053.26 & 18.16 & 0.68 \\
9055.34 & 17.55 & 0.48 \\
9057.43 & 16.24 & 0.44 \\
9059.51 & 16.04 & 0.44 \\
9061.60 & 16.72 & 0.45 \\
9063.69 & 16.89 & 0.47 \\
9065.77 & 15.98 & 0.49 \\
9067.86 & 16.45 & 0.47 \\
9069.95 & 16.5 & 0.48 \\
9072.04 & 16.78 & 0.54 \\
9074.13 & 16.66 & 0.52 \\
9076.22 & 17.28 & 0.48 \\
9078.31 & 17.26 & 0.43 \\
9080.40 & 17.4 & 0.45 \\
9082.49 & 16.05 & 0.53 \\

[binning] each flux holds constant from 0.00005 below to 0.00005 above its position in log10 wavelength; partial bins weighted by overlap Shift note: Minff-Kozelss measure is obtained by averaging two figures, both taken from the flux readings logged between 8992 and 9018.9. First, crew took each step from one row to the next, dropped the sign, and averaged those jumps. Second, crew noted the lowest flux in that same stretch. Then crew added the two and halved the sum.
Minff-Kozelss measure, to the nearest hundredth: 8.28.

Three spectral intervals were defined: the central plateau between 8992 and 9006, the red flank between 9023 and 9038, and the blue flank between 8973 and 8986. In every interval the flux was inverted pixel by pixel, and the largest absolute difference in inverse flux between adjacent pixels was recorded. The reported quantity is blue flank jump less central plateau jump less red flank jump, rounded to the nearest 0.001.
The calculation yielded -0.011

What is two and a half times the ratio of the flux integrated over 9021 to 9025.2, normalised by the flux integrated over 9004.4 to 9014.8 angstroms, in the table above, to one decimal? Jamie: 1.0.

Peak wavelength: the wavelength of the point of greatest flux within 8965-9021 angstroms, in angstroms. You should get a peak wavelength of 9003.37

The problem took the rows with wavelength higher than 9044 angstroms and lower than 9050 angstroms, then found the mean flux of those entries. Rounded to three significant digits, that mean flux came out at 16.4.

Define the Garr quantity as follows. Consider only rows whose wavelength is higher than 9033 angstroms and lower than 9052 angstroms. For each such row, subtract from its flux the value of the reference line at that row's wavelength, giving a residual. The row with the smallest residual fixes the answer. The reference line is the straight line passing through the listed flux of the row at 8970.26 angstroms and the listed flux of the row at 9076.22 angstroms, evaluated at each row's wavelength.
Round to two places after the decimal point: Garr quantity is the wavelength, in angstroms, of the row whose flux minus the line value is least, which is 9049.09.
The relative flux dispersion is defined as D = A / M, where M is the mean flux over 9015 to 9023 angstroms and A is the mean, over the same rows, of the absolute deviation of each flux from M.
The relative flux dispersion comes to 0.015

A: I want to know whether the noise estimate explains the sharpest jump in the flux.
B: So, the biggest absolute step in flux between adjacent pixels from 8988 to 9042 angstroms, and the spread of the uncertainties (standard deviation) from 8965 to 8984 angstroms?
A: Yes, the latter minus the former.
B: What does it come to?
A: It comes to -2.9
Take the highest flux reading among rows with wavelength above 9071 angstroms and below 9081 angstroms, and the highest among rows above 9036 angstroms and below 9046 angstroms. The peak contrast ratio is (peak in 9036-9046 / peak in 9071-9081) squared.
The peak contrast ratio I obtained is 0.98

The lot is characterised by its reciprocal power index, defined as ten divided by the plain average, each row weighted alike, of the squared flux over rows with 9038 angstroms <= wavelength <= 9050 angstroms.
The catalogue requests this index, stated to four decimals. 0.0357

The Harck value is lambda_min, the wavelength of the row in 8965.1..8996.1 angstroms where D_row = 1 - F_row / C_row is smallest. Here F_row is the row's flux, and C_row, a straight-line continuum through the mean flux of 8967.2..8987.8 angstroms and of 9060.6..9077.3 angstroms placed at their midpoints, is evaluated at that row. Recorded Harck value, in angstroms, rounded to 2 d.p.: 8988.87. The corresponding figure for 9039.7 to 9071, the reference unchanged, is 9053.26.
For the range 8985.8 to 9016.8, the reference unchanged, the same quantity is 9003.37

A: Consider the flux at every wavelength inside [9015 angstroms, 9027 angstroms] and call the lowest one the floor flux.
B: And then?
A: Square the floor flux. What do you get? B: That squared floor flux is 246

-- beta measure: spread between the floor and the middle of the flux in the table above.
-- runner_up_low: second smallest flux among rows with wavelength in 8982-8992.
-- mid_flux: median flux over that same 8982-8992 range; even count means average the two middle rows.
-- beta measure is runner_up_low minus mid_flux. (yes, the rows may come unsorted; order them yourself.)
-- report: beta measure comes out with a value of -0.48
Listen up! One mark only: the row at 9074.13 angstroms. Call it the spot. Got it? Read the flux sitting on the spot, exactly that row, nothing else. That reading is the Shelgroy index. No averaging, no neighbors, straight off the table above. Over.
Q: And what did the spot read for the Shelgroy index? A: 16.66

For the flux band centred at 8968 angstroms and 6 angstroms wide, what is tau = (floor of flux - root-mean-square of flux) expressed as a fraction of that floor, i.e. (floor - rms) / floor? -0.028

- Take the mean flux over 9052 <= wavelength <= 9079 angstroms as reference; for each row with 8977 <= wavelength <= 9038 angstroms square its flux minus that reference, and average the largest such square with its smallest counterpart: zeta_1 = 2.7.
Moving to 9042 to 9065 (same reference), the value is 0.9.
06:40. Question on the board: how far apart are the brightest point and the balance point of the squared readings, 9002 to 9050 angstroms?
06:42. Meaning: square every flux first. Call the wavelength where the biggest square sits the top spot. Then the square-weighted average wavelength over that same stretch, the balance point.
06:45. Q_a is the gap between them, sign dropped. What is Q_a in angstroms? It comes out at 22.5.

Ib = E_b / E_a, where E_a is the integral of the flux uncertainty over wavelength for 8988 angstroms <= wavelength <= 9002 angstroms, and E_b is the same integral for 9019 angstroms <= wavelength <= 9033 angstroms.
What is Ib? 0.71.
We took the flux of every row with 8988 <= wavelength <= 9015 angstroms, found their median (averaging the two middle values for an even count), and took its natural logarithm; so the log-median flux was 2.85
